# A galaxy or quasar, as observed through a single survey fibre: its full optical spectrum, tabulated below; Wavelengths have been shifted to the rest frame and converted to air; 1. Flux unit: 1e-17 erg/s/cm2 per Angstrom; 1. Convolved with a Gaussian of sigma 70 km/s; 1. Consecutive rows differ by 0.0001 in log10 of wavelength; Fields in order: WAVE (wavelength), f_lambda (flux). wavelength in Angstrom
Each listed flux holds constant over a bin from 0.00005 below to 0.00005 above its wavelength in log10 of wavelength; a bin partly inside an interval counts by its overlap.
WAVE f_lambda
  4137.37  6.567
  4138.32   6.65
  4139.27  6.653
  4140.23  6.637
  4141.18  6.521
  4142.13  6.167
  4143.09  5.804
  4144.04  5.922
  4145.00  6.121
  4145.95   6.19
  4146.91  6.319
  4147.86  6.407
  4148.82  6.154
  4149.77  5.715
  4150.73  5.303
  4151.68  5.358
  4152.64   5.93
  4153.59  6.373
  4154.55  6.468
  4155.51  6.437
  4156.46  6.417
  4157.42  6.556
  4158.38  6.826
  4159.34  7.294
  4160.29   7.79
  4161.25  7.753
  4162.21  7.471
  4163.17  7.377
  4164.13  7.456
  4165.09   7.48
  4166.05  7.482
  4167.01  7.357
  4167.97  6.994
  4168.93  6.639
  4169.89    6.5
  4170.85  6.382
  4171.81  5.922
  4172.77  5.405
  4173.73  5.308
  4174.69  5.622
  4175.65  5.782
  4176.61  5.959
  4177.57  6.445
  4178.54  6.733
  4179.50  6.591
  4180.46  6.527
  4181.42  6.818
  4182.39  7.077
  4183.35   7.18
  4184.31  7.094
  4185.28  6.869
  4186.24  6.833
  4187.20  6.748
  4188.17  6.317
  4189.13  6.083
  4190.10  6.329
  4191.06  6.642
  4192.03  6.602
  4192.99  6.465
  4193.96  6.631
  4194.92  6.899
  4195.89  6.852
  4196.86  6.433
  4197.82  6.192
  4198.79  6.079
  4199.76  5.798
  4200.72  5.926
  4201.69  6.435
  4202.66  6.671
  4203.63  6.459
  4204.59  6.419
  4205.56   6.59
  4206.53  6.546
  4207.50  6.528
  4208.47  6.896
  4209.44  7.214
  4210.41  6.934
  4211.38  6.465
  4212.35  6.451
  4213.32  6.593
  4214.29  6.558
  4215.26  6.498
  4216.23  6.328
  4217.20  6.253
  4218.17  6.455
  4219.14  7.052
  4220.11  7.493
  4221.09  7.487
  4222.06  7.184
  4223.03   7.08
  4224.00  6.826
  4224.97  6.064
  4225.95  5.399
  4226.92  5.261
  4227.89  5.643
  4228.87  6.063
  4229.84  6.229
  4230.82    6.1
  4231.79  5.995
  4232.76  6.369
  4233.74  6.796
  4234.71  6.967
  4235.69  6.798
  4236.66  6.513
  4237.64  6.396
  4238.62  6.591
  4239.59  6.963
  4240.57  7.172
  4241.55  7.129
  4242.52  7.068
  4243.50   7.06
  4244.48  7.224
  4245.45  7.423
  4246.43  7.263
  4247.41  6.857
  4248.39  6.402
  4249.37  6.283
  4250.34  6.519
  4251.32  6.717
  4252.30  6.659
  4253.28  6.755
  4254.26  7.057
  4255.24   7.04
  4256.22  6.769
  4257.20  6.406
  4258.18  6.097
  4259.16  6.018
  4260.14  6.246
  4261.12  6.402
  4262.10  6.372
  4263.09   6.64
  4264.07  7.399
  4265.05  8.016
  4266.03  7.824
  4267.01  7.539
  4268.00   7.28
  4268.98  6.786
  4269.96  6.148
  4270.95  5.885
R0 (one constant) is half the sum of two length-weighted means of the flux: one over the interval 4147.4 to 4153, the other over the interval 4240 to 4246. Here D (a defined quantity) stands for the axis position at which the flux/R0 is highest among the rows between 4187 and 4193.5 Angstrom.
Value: 4187.20 Angstrom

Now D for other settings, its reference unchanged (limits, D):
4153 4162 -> 4160.29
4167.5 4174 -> 4167.97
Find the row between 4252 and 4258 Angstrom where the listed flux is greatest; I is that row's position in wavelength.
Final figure 4254.26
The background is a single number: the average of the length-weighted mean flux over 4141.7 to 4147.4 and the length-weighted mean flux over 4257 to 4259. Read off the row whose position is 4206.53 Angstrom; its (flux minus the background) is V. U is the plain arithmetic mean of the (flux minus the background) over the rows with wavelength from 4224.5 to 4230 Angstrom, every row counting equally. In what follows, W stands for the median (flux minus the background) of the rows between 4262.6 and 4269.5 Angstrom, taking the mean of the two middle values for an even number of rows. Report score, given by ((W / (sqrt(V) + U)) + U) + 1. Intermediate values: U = -0.4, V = 0.41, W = 1.3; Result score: 5.2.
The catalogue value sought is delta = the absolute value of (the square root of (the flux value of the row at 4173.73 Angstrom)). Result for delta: 2.30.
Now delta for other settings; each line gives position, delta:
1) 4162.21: 2.73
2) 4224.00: 2.61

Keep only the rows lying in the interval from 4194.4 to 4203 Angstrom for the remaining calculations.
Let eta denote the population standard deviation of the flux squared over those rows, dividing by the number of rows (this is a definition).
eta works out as 4.7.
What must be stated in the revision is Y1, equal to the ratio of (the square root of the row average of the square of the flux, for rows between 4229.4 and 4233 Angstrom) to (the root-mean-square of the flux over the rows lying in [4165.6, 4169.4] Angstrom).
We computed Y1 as 0.87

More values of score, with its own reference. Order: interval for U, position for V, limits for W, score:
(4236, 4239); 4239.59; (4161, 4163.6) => 2.4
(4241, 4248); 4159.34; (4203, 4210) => 2.2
